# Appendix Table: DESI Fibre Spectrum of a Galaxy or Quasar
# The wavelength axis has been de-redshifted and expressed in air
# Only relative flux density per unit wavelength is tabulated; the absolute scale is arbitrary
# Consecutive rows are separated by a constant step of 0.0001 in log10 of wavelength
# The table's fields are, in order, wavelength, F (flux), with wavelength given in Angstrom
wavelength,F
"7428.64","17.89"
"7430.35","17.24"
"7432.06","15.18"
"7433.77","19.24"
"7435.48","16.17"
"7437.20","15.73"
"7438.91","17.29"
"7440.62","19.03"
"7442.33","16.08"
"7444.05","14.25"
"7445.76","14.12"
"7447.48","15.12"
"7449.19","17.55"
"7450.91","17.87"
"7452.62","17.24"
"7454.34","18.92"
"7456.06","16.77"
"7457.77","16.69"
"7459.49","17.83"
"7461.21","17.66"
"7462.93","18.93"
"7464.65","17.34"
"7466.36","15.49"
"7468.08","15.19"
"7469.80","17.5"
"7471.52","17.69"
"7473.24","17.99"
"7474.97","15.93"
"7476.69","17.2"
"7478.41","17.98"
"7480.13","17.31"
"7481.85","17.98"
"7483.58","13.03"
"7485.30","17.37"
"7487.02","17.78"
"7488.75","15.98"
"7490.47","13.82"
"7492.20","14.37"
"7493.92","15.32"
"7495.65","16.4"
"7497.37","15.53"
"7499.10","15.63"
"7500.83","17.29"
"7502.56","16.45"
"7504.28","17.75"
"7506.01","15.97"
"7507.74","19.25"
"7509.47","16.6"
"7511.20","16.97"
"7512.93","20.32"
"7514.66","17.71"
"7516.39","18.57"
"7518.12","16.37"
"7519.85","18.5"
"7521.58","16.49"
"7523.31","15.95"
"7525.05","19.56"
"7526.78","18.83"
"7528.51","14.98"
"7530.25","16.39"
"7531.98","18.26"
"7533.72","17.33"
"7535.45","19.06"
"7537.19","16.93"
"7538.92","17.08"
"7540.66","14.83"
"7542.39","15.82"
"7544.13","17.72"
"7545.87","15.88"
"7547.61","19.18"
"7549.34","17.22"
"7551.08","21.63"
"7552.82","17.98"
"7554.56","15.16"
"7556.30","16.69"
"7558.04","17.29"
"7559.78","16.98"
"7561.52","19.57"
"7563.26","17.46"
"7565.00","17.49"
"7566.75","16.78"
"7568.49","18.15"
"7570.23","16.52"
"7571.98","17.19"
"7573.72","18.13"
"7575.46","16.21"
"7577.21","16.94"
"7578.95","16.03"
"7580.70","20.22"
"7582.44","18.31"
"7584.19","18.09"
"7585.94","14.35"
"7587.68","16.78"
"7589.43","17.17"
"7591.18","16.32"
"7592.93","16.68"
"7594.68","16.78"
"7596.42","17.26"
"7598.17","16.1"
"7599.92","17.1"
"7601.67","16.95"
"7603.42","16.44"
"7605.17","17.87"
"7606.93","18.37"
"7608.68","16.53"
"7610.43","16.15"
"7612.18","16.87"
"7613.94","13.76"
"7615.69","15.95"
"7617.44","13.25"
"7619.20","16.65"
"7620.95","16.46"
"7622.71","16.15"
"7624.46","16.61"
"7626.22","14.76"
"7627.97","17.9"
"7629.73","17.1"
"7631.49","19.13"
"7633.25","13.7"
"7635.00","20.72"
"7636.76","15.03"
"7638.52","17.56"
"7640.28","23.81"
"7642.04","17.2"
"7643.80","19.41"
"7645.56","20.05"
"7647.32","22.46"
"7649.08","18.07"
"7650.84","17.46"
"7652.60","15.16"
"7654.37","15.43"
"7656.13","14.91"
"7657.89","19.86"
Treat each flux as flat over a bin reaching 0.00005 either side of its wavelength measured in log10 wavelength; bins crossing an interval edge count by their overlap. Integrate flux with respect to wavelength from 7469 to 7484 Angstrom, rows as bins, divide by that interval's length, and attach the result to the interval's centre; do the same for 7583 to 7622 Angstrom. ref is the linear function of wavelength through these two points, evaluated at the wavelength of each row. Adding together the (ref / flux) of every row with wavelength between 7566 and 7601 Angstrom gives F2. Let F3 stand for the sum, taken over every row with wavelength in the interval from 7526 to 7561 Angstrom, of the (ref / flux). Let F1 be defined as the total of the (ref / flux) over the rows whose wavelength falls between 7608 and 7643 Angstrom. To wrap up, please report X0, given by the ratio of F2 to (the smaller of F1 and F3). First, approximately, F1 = 19.9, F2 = 19.5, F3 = 19.6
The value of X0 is 1.00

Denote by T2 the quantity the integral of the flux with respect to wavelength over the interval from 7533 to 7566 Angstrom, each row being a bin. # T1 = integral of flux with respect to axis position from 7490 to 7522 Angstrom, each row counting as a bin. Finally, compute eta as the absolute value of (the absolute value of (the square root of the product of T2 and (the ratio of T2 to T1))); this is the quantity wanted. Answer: 24.8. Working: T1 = 539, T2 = 575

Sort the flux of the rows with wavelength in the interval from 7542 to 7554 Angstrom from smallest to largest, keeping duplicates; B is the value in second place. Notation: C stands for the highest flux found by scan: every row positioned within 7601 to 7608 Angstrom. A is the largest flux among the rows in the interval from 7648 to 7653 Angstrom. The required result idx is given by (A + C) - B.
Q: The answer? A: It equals 20.6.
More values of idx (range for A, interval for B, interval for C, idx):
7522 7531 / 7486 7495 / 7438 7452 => 24.2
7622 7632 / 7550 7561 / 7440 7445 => 21.5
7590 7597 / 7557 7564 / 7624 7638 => 20.7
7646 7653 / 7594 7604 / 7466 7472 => 23.7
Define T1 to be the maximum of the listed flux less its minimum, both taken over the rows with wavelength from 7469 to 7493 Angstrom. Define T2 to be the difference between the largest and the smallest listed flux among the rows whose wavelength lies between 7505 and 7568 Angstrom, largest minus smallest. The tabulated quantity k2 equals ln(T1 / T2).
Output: -0.3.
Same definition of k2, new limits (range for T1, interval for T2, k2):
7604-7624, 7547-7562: -0.2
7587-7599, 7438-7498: -1.6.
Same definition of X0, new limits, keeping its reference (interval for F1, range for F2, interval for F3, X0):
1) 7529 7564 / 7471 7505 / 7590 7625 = 1.08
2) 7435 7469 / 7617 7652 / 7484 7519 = 0.93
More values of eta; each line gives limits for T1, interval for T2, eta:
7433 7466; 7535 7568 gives 24.2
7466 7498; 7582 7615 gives 24.1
